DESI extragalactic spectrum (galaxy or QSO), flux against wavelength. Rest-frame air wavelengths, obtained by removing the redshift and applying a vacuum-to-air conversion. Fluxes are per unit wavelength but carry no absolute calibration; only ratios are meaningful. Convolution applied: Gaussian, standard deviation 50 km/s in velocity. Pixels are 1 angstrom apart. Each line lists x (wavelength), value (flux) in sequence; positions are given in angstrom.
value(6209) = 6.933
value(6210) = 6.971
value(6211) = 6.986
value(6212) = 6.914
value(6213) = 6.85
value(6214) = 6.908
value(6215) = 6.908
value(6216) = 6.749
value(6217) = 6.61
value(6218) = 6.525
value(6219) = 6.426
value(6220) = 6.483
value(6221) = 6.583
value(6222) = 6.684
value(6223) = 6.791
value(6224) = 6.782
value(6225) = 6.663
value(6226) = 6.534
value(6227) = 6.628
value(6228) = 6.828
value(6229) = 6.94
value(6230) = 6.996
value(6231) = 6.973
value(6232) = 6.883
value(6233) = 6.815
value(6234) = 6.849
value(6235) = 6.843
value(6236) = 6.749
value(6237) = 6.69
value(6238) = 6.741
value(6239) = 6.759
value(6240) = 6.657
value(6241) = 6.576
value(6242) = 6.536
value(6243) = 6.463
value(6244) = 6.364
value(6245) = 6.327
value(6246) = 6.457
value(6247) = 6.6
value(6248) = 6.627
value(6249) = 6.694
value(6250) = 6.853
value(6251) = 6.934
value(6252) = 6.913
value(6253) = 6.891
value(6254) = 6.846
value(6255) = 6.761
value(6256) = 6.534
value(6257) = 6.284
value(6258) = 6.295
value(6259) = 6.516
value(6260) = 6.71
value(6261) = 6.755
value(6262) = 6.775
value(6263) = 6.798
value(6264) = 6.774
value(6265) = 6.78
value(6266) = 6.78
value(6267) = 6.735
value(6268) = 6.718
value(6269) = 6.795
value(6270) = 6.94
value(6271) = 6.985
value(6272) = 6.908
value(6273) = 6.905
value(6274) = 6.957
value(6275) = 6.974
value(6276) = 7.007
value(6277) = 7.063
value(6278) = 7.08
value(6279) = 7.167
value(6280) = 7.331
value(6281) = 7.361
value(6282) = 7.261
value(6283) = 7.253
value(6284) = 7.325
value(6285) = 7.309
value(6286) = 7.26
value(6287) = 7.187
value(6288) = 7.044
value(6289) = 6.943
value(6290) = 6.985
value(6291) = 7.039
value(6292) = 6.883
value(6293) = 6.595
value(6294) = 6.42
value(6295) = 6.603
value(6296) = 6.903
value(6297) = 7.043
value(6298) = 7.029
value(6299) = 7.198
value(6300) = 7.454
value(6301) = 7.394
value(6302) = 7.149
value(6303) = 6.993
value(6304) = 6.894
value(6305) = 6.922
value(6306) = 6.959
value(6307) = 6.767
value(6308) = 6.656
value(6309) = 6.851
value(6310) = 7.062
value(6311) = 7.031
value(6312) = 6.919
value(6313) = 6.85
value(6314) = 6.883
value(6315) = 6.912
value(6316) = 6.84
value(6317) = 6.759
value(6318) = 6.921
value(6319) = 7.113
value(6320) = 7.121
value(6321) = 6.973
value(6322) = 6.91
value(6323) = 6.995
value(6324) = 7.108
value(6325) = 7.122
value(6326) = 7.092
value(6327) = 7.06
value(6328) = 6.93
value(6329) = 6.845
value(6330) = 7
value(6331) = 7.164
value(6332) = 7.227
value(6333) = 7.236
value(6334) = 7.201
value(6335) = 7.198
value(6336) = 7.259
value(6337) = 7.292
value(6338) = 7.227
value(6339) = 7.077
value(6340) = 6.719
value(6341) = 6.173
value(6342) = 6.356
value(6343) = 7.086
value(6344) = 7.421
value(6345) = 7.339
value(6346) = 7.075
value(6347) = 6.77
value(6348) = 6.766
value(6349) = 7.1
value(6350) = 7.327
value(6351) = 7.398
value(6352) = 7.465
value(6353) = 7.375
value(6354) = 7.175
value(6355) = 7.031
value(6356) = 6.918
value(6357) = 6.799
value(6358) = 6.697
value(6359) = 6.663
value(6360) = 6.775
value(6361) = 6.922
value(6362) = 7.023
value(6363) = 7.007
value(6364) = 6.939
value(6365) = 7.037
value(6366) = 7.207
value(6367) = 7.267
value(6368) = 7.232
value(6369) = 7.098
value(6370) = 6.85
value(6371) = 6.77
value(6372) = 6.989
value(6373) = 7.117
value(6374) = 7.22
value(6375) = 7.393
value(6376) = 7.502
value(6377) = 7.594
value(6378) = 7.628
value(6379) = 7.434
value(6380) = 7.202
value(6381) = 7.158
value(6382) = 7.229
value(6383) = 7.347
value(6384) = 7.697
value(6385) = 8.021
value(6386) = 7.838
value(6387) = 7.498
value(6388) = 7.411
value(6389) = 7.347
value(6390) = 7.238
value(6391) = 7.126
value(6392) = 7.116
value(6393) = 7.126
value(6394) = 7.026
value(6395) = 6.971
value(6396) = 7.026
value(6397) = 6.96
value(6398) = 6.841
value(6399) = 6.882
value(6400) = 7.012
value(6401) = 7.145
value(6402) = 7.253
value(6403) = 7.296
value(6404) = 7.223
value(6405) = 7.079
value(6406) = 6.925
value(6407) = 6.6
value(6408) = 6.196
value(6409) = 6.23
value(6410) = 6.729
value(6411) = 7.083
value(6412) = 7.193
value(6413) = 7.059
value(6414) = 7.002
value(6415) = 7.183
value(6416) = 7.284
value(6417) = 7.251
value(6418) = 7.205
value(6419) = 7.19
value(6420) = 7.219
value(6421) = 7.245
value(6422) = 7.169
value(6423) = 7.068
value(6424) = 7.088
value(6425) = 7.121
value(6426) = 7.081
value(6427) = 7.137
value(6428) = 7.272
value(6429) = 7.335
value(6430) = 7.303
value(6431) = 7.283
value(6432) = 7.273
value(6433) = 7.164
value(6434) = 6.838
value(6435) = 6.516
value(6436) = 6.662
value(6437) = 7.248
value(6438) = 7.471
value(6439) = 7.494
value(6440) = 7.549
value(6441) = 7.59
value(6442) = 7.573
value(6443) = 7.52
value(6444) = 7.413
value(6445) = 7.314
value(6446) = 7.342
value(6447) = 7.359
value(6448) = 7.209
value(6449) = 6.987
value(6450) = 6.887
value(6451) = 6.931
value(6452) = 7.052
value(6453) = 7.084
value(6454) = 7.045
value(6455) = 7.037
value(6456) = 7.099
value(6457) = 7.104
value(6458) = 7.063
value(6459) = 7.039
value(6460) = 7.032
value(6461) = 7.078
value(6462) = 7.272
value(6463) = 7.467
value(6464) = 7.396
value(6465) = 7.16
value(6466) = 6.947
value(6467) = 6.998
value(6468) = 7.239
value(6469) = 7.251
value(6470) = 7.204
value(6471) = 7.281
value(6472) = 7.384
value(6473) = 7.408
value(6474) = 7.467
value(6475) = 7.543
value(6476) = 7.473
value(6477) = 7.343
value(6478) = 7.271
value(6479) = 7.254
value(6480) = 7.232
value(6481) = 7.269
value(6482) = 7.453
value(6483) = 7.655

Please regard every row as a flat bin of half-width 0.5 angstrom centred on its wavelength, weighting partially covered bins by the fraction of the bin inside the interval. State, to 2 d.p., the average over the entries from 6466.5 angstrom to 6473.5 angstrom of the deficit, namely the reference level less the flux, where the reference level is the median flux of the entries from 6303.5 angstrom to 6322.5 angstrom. -0.34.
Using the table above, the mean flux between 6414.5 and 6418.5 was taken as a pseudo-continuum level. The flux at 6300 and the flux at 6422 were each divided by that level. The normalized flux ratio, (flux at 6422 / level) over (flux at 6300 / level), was 0.96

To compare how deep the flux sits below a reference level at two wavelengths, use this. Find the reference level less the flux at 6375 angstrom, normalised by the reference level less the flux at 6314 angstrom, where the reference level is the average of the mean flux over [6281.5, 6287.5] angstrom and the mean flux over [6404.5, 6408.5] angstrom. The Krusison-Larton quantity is -4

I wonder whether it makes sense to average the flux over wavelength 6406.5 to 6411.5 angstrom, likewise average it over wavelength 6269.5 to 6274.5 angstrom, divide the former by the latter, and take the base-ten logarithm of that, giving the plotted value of -0.024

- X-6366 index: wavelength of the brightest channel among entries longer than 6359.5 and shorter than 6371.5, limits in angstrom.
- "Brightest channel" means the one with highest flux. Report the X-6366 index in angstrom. 6367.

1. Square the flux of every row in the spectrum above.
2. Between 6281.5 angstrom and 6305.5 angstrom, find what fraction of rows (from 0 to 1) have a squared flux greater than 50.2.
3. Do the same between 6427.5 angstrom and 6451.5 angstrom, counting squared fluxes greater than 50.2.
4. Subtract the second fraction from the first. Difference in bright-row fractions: -0.33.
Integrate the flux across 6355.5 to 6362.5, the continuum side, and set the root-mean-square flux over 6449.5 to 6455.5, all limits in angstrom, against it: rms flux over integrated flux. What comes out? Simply 0.147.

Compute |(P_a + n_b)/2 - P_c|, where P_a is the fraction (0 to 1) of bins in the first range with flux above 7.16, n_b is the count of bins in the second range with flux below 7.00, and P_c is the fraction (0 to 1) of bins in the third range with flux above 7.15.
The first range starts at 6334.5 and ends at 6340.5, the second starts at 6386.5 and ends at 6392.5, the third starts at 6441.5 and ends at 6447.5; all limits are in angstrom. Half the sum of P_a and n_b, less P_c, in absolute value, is 0.7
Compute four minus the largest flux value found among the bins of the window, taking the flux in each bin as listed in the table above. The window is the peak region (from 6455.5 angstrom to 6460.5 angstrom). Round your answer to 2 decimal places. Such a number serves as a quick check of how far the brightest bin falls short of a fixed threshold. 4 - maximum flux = -3.10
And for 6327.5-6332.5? -3.23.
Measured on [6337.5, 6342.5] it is -3.23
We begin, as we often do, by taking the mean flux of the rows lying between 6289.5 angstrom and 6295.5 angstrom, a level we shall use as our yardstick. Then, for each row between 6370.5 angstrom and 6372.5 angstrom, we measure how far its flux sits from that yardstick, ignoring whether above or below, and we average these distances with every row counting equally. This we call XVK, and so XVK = 0.13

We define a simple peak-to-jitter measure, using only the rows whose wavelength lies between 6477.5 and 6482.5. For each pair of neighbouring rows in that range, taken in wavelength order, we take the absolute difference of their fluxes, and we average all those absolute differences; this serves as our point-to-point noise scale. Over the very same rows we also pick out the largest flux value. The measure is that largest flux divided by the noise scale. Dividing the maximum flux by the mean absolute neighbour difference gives 115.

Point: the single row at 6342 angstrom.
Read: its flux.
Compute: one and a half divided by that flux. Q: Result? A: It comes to 0.236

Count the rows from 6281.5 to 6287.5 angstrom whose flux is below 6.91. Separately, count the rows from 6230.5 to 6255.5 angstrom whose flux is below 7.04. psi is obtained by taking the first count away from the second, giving 25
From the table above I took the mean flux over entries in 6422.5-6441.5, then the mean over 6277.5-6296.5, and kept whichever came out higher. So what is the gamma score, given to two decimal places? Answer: 7.18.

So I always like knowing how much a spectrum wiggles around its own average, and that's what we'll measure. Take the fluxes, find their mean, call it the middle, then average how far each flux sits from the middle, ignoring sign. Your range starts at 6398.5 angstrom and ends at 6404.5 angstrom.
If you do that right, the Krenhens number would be 0.13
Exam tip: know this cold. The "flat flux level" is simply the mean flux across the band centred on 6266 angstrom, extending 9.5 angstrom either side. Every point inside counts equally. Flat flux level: 6.76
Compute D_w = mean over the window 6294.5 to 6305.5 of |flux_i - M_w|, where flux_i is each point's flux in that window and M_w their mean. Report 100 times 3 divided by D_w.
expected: 1678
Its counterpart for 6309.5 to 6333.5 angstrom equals 2764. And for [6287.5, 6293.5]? 2559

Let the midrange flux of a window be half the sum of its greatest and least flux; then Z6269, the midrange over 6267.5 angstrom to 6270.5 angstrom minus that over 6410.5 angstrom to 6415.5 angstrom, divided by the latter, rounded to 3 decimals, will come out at -0.038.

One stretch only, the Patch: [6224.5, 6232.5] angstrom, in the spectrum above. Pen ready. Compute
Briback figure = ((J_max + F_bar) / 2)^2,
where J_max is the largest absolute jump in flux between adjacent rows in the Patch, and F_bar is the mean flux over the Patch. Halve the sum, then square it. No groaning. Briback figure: 12.3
